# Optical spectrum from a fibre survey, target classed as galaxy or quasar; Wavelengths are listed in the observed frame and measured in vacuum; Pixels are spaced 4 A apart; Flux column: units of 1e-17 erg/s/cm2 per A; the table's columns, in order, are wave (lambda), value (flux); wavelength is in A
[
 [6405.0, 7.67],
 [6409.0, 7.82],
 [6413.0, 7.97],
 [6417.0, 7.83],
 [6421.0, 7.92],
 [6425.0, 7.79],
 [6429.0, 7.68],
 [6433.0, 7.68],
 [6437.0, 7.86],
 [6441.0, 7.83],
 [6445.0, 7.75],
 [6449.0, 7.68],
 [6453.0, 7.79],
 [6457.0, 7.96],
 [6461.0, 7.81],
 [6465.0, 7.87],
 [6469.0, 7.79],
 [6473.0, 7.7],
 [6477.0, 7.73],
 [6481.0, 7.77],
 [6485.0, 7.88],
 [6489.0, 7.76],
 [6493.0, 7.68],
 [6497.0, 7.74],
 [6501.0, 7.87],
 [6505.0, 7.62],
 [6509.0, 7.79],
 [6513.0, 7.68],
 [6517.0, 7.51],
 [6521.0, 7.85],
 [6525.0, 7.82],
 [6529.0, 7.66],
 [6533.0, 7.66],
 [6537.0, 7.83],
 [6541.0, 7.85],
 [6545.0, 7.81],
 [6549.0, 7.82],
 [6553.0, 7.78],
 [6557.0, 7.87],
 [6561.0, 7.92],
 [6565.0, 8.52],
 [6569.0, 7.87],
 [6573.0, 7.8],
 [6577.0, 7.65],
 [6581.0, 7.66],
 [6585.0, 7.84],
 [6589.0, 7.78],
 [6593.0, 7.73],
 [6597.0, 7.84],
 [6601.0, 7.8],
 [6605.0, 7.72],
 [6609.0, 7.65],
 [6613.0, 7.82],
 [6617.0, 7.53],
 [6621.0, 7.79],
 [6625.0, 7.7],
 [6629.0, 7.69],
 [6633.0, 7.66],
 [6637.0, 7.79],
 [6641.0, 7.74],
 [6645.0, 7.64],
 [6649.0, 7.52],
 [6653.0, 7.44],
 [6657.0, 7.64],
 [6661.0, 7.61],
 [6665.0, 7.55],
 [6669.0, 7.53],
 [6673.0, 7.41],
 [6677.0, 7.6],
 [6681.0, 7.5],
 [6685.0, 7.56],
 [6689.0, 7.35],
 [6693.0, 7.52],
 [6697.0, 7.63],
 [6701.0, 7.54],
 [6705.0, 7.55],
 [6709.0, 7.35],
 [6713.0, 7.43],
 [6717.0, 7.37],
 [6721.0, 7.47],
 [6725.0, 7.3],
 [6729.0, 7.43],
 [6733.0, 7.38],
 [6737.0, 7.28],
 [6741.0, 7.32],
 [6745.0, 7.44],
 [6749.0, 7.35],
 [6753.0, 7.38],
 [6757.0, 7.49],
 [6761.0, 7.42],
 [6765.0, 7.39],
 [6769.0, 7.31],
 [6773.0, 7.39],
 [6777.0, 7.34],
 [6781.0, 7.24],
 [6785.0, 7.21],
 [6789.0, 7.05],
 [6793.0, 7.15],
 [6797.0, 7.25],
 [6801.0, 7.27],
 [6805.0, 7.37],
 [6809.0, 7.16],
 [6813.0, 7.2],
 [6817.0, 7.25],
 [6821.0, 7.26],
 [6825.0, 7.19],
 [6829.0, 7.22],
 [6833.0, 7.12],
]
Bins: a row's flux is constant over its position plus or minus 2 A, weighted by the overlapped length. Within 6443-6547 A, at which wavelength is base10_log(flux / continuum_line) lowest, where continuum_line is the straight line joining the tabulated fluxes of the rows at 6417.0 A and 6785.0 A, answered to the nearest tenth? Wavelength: 6517.0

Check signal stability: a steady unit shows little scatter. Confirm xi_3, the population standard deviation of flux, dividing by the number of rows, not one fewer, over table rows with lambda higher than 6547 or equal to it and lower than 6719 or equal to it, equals 0.200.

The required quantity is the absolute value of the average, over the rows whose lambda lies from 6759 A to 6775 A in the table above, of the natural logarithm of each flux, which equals 1.998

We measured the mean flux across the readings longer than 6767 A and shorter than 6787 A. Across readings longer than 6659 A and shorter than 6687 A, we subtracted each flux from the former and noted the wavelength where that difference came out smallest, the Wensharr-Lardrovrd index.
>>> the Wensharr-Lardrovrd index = 6661.0 A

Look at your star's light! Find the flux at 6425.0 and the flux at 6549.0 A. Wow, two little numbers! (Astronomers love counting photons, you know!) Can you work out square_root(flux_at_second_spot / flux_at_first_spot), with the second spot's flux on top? 1.00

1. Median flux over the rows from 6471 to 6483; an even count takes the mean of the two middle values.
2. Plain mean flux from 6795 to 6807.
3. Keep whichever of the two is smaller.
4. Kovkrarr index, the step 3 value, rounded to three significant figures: 7.30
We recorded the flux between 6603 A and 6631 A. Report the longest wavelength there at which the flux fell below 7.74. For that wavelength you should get 6629.0 A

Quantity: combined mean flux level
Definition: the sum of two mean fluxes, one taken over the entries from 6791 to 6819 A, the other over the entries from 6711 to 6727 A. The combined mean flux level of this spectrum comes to 14.6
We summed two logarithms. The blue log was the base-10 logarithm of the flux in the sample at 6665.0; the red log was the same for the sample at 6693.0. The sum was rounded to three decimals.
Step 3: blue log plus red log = 1.754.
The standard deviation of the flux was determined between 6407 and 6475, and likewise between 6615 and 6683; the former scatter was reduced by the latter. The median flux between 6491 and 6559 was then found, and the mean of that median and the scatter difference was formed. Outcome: 3.88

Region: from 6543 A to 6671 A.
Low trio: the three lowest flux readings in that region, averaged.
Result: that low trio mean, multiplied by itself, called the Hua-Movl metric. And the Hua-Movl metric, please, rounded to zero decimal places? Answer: 56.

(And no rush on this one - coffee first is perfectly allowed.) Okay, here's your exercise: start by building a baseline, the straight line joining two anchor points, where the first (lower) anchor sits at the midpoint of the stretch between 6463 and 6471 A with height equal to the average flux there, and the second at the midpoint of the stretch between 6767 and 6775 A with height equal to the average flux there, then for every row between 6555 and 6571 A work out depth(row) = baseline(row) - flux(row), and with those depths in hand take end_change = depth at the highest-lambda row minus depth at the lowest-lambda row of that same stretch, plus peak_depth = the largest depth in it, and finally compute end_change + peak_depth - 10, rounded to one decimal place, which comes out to -10.2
